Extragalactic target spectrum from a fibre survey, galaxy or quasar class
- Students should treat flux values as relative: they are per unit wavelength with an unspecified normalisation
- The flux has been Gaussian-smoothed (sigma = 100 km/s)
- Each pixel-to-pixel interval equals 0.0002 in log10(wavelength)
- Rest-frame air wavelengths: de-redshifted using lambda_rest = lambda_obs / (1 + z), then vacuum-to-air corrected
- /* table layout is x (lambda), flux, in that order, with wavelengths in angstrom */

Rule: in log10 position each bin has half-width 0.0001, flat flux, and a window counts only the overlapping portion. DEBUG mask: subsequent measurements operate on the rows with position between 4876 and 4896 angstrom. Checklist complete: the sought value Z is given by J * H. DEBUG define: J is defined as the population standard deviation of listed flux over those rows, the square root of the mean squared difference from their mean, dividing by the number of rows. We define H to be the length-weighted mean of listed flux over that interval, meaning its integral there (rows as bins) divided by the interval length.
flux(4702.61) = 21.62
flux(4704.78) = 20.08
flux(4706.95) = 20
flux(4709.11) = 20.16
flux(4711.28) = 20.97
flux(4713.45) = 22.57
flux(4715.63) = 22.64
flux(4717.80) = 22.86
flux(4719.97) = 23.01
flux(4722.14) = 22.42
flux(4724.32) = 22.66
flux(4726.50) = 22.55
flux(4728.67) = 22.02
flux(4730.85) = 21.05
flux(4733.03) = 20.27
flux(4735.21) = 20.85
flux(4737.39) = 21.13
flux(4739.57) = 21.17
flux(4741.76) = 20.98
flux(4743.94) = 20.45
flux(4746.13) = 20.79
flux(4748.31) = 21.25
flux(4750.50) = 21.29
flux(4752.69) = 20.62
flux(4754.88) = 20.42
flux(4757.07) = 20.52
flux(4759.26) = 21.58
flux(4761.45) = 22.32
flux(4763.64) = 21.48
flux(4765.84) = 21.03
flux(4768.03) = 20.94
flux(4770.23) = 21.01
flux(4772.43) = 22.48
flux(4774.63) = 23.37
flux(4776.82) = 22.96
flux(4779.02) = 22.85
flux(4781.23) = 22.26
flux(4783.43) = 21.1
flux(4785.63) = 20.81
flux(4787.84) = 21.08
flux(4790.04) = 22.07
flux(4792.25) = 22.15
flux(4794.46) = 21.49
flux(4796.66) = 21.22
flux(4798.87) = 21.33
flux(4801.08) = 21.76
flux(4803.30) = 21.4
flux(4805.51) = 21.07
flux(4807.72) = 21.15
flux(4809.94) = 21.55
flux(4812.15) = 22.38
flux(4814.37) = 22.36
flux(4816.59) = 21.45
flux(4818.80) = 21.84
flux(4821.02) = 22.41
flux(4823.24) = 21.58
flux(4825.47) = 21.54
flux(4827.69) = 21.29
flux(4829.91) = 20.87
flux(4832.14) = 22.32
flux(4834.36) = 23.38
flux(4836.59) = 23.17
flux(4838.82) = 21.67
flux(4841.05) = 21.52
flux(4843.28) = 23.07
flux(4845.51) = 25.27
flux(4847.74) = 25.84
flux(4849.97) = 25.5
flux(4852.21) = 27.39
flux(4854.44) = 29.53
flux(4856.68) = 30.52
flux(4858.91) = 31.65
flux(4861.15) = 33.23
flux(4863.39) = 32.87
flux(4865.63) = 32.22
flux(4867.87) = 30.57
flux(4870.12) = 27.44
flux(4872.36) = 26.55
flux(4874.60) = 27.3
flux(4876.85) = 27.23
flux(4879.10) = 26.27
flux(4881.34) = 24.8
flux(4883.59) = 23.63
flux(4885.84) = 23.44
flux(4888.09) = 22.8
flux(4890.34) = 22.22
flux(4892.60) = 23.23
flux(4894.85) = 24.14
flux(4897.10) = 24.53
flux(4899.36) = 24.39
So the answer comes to 37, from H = 24.2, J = 1.55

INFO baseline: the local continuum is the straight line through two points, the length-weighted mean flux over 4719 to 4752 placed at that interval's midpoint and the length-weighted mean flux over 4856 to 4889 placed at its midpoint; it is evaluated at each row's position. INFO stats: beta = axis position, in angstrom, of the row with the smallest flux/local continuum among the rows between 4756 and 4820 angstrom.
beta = 4816.59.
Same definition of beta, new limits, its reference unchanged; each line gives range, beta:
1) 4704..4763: 4754.88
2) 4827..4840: 4829.91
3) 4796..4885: 4829.91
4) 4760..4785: 4783.43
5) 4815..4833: 4829.91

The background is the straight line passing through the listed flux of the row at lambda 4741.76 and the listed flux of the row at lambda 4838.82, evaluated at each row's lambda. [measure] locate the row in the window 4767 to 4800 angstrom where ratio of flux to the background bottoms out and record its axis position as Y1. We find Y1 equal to 4785.63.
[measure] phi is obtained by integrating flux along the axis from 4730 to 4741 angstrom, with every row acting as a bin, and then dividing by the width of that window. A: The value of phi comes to 20.9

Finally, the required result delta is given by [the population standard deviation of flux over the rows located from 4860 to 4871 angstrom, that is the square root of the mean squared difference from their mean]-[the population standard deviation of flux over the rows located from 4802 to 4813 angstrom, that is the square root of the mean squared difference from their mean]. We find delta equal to 1.7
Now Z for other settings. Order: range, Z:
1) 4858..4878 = 77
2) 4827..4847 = 29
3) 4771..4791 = 19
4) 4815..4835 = 15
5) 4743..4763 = 13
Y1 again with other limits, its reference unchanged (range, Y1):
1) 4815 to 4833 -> 4829.91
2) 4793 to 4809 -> 4805.51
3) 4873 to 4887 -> 4885.84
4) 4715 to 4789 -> 4754.88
